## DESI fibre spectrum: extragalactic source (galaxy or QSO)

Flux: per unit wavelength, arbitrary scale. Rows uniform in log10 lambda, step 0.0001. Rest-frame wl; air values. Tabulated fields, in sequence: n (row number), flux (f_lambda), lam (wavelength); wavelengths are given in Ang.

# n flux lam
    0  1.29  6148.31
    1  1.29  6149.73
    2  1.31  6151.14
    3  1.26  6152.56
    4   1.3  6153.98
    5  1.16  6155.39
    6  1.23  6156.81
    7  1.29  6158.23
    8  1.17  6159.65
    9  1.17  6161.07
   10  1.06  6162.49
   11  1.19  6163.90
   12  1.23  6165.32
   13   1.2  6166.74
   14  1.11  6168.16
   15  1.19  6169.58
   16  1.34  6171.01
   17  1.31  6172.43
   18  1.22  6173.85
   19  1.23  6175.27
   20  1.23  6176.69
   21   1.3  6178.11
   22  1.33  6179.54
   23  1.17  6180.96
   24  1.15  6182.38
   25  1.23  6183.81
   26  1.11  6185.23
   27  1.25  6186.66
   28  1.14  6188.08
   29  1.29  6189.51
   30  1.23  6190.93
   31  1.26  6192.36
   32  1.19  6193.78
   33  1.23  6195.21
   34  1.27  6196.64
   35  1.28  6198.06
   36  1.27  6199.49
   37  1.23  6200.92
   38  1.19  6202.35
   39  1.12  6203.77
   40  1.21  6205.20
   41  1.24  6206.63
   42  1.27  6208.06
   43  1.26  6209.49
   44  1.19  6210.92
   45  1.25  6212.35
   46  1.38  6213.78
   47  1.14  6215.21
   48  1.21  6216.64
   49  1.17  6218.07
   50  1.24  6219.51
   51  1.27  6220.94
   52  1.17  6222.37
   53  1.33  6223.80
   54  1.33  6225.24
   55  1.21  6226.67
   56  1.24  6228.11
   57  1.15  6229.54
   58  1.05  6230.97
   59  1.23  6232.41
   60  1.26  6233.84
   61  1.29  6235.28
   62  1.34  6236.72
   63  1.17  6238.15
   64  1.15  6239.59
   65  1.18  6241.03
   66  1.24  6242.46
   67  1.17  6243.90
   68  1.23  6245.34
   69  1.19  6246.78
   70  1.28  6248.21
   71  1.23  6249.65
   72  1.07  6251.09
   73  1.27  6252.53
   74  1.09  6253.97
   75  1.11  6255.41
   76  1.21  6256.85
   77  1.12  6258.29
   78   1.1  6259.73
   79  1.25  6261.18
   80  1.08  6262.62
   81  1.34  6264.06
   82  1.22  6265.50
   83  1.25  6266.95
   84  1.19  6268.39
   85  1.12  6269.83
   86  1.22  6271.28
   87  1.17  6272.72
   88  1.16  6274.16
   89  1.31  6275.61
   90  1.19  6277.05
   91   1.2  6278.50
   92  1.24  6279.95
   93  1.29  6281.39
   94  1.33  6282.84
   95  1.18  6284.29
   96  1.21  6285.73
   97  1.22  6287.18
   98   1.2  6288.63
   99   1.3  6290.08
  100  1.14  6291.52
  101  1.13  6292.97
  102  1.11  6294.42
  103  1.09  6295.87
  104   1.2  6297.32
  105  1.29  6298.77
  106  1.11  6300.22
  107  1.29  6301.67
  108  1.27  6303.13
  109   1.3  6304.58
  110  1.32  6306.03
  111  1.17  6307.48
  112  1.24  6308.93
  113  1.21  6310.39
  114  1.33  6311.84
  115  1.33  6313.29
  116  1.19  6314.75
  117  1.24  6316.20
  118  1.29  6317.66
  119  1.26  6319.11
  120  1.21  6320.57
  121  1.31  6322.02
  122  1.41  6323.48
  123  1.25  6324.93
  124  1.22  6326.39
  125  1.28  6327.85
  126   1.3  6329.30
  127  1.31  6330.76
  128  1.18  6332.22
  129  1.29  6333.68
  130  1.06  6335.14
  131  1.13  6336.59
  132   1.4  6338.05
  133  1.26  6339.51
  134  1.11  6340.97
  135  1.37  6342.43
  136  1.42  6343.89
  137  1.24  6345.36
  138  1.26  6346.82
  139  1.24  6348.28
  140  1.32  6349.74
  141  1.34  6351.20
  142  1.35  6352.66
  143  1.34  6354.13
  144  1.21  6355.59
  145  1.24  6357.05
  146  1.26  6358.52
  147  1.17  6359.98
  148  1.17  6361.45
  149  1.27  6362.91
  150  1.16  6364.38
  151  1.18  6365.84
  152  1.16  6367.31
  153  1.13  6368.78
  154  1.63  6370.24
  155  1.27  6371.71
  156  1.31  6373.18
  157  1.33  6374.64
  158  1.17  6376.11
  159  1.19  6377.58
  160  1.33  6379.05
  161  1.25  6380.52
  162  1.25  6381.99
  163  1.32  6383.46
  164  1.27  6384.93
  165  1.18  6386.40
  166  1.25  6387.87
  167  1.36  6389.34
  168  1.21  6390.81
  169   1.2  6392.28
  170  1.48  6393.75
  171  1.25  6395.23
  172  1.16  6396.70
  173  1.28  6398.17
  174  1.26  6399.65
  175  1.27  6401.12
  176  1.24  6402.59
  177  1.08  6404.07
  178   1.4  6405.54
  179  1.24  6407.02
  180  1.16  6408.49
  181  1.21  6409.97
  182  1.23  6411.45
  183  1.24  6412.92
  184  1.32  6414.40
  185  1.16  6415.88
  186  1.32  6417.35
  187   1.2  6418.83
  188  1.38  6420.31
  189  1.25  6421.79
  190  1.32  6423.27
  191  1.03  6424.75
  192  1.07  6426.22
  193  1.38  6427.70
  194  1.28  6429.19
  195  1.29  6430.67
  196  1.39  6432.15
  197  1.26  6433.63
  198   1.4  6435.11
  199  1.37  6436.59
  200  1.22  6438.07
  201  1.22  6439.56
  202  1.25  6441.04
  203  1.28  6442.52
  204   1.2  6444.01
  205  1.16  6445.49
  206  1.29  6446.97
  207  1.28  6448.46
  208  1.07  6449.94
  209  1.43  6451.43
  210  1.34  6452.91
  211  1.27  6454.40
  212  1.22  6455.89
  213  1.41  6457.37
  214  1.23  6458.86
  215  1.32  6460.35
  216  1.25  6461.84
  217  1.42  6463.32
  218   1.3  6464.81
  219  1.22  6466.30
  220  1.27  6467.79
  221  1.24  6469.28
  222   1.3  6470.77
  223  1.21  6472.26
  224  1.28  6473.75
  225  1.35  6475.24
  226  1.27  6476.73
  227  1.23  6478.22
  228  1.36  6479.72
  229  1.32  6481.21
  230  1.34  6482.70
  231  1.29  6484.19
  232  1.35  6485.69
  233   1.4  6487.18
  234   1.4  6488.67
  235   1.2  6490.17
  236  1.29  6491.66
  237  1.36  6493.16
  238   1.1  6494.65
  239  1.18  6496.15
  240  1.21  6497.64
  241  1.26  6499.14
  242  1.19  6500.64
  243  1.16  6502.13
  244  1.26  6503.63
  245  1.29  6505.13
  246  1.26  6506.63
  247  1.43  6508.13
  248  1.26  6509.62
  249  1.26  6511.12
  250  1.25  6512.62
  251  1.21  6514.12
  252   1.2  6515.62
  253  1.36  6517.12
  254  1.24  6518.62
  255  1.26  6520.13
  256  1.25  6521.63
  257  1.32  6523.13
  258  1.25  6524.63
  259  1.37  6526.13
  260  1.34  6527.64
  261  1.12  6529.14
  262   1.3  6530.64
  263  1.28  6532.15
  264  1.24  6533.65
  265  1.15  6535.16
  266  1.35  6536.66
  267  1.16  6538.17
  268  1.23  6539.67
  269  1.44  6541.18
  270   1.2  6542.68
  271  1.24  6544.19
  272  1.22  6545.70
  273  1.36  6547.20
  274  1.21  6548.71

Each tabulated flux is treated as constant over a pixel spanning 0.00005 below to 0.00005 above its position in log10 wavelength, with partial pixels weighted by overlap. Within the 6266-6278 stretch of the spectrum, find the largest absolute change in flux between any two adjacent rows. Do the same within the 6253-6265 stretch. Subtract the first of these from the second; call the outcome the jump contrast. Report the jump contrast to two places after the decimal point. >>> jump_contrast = 0.11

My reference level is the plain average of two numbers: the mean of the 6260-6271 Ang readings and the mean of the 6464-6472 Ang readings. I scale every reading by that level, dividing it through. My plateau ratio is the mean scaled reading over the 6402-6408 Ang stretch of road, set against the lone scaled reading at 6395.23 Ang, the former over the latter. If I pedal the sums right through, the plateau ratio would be 0.99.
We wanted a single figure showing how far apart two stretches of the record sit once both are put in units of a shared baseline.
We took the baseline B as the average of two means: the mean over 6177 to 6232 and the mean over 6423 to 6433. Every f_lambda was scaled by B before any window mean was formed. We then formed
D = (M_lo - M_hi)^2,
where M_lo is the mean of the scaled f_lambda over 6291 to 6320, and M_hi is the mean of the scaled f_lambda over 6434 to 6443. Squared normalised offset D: 0.0027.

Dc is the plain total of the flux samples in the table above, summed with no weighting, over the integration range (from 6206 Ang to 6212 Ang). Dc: 5.0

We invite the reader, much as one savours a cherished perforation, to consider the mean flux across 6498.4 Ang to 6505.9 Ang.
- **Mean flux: 1.23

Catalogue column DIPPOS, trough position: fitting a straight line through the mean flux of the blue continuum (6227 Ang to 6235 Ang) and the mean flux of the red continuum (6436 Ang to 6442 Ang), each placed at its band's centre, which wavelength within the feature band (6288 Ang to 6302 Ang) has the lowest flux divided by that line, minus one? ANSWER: 6295.87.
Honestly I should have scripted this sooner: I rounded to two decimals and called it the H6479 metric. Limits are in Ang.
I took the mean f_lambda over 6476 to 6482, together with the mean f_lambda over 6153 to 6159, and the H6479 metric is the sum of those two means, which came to 2.54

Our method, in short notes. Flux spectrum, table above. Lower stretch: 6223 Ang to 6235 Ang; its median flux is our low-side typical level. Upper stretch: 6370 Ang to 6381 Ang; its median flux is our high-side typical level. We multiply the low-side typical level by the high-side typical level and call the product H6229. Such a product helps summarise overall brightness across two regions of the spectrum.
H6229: 1.59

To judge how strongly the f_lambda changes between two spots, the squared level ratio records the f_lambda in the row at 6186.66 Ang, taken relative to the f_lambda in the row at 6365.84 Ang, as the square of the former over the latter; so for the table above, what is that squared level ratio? 1.12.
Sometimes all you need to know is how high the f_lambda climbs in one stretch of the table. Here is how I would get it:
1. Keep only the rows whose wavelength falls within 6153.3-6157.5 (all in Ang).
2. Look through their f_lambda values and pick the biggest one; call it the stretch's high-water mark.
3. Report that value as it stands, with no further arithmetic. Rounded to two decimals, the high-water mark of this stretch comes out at 1.30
